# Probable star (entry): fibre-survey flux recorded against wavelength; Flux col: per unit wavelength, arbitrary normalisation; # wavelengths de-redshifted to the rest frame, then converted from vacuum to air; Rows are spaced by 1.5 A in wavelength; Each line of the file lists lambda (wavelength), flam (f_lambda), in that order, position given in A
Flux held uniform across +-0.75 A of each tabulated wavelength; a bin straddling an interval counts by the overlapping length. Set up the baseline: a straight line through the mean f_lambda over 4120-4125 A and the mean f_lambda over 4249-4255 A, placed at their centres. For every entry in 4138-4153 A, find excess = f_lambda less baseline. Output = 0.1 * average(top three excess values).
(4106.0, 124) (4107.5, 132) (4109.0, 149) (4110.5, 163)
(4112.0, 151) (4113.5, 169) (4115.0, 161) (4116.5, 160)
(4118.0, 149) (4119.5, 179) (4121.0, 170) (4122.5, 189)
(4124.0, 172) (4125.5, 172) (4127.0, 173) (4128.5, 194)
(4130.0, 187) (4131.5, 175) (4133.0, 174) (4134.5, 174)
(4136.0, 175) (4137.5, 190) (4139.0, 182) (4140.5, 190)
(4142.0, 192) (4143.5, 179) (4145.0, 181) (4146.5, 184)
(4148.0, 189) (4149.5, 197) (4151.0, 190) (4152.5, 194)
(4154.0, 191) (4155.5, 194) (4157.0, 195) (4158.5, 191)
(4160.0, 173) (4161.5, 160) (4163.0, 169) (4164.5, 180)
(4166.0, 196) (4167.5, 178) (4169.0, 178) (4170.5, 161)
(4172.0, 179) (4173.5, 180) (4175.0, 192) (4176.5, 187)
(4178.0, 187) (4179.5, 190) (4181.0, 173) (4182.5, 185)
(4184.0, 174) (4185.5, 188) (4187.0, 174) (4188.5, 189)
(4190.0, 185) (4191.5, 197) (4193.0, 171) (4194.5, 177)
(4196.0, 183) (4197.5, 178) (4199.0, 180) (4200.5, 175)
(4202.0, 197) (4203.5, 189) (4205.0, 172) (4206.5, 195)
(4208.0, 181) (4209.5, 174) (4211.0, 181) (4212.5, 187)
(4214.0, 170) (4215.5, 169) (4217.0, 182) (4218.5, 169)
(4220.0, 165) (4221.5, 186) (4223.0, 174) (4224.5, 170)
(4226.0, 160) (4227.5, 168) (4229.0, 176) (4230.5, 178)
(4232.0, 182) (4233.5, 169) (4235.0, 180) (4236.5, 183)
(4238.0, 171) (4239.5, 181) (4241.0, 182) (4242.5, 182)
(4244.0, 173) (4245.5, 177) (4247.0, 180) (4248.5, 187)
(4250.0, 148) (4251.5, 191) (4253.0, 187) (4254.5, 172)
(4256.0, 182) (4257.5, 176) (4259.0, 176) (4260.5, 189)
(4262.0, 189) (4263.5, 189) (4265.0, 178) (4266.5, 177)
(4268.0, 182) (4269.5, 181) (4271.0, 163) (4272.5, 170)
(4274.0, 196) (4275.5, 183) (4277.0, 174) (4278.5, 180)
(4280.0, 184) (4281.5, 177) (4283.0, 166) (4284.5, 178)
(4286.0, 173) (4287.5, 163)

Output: 1.8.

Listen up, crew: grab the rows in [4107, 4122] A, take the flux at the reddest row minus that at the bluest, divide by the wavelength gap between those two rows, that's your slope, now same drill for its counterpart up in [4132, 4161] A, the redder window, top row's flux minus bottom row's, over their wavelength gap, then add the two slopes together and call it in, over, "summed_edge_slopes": 2.8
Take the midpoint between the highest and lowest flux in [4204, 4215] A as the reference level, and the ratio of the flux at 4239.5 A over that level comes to 0.99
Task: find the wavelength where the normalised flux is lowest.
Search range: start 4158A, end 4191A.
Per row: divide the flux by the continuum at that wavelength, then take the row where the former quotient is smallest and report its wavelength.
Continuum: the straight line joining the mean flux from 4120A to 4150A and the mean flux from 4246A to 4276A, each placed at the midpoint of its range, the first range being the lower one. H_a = 4161.5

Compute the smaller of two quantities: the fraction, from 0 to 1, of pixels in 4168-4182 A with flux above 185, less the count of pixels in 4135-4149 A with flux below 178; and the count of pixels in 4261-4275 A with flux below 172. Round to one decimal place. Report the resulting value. -0.6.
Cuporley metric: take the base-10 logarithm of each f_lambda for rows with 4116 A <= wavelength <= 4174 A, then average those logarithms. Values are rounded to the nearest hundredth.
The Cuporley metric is 2.26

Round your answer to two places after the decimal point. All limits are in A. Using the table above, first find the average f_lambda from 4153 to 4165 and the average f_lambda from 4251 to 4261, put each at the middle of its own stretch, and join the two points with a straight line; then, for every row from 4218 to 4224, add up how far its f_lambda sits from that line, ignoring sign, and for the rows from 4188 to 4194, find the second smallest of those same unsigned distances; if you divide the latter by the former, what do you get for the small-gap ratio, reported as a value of 0.18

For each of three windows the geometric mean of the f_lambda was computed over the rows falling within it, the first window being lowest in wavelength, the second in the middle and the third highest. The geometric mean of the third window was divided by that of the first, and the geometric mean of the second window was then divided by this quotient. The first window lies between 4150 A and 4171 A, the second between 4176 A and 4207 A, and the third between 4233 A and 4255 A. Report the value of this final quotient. 188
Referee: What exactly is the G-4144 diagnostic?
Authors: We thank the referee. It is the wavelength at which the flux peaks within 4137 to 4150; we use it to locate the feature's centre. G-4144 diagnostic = 4149.5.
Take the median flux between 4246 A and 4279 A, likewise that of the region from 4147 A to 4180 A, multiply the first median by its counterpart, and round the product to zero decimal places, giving 33934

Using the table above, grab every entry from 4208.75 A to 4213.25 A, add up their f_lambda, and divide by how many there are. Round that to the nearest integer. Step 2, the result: 181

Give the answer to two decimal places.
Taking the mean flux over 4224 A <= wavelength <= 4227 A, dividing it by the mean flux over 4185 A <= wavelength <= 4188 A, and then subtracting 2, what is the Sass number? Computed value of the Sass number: -1.09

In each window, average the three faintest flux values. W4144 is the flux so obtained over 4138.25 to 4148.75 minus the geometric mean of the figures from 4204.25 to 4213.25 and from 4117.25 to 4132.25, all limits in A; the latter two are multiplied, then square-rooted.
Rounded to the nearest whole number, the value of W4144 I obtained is 11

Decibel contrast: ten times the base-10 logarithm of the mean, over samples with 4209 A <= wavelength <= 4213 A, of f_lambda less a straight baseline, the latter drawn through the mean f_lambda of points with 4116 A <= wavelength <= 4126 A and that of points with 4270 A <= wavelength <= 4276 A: 8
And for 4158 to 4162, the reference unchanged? 4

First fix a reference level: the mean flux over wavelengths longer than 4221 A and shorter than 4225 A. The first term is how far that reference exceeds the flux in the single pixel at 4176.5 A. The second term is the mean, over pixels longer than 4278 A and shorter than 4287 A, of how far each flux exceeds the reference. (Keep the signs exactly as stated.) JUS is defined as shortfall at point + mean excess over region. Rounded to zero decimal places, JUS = -11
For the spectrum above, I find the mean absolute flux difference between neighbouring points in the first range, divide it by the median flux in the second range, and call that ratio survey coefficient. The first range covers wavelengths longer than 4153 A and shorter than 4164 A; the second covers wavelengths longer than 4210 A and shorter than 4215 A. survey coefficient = 0.044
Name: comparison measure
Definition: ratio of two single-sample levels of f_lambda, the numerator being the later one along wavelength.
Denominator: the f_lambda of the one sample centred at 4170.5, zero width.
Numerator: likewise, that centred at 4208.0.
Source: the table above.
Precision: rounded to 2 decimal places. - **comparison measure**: 1.12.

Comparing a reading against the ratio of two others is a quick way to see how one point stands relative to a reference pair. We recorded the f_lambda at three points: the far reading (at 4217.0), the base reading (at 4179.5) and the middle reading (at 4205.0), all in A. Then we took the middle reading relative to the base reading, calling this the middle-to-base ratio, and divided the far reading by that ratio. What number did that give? 201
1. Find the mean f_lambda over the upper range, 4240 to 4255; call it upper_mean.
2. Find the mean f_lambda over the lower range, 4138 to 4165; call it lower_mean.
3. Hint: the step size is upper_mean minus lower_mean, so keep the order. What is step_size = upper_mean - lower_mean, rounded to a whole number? -7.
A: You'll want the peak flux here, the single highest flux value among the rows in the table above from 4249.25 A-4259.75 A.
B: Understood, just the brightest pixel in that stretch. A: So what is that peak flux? 191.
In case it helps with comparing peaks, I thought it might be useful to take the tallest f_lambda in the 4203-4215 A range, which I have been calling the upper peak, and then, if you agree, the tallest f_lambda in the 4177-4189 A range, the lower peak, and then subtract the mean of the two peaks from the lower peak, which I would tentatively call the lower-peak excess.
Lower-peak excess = -2.5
